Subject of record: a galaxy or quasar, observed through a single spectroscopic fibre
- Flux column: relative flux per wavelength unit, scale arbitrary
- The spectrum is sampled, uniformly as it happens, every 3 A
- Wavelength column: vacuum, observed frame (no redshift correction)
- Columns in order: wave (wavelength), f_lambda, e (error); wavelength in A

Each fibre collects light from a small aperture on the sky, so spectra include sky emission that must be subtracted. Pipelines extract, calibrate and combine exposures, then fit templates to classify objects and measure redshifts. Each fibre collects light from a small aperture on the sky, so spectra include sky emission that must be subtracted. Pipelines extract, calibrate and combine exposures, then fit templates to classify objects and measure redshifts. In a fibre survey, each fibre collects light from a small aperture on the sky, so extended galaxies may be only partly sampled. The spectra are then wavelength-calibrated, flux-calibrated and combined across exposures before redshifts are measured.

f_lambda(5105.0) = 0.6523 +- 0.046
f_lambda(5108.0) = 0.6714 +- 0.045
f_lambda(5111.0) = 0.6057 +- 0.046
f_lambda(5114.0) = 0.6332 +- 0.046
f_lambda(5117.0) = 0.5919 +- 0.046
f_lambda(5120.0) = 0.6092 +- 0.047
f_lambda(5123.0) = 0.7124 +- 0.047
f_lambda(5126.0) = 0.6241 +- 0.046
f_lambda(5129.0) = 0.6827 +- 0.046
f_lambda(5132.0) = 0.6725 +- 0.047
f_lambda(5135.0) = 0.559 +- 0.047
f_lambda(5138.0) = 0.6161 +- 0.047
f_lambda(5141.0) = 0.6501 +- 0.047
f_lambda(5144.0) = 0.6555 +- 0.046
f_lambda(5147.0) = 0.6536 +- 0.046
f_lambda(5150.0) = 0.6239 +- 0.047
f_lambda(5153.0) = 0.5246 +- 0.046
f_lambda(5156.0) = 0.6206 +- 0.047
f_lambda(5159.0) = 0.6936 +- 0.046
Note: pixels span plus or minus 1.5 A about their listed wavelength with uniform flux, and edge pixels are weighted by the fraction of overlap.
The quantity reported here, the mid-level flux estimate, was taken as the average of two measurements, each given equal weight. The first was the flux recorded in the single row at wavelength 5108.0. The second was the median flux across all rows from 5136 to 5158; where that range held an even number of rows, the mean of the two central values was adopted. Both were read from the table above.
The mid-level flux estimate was 0.65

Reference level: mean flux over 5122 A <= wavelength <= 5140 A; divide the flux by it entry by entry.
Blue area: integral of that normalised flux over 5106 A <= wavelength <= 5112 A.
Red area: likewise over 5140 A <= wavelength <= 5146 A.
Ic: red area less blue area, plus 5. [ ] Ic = 5.1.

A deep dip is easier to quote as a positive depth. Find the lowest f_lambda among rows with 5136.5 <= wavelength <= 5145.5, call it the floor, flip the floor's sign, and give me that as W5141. -0.62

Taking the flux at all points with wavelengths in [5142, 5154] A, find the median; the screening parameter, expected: 0.639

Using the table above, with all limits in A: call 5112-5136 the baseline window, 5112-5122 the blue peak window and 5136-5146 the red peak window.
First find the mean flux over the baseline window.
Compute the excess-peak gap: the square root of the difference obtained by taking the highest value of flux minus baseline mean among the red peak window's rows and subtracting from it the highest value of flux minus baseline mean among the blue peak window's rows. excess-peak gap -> 0.15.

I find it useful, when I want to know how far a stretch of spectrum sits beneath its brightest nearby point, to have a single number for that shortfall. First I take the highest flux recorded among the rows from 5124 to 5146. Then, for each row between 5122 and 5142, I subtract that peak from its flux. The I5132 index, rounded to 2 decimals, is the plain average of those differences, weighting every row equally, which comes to -0.04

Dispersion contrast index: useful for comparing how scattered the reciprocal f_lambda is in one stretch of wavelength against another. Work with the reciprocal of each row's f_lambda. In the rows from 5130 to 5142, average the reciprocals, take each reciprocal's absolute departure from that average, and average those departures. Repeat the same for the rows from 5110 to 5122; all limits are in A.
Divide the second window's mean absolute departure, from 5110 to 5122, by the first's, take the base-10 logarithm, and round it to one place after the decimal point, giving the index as -0.5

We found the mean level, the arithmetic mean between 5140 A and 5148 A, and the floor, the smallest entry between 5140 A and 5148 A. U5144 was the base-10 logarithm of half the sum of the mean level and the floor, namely -0.186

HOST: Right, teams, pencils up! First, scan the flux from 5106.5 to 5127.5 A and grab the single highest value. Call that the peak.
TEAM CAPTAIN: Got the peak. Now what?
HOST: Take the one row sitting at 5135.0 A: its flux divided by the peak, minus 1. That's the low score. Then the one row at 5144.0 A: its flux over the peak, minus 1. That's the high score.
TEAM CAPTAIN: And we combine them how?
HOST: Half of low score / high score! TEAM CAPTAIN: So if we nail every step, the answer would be 1.35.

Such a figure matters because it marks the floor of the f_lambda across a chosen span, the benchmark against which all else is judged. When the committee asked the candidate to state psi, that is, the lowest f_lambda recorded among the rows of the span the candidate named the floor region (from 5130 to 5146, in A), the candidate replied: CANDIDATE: 0.559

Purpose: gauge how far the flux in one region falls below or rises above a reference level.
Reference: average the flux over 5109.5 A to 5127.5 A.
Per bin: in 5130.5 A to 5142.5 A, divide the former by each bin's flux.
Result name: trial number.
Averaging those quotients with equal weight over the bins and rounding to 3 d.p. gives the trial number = 1.013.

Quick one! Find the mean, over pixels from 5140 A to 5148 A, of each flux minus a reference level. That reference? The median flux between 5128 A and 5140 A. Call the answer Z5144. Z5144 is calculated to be 0.009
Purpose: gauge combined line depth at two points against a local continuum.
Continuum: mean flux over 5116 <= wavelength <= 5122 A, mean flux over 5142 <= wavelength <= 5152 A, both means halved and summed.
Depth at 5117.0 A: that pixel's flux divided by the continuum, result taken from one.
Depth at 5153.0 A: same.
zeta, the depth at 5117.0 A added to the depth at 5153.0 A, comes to 0.21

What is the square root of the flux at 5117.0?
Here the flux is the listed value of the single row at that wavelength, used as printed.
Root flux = 0.77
